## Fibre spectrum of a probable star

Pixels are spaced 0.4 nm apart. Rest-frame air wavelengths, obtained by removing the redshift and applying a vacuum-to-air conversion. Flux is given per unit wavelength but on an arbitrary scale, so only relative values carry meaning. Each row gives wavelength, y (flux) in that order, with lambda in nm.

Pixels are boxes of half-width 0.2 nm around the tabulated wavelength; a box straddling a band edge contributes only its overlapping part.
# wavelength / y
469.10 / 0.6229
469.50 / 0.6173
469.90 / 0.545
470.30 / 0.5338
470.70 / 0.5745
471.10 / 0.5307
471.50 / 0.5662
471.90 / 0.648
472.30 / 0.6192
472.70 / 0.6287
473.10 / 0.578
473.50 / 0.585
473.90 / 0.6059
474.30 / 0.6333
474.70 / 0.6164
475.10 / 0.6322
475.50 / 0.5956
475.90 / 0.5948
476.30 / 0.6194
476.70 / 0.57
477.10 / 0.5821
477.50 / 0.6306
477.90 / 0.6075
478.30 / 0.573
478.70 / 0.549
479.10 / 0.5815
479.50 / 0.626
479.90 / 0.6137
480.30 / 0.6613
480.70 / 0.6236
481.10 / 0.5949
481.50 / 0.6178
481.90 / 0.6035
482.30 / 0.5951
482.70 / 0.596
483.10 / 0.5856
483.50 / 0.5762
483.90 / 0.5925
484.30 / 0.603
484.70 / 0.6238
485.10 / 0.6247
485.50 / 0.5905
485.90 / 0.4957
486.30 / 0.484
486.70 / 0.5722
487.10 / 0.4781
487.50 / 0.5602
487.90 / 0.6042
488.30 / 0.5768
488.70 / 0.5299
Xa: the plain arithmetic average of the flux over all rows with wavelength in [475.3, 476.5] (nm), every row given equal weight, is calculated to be 0.603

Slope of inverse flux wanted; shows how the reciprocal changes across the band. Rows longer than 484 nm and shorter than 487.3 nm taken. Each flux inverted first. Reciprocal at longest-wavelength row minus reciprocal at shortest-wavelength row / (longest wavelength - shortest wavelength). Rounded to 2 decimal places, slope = 0.15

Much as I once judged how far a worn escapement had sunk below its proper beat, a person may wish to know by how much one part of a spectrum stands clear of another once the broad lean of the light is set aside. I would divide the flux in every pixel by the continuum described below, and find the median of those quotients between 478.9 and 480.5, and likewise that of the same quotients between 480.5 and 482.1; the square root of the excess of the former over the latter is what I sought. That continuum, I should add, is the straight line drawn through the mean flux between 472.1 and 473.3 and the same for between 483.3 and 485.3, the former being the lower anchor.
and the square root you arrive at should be 0.12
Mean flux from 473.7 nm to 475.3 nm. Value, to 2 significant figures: 0.62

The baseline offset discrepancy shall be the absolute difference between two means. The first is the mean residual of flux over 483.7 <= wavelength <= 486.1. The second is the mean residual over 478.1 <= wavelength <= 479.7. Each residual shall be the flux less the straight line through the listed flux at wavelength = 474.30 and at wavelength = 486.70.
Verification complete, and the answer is 0.036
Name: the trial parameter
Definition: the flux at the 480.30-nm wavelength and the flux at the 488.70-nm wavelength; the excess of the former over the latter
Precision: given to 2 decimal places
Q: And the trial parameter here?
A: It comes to 0.13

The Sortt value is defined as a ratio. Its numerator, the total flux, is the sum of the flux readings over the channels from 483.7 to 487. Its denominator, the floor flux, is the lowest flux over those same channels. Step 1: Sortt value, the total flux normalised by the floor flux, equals 9.5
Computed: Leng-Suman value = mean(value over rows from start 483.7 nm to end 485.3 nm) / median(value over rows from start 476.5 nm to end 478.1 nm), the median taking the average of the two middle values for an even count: 1.03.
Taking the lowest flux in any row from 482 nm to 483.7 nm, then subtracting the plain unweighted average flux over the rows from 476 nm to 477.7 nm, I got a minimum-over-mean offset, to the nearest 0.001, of -0.024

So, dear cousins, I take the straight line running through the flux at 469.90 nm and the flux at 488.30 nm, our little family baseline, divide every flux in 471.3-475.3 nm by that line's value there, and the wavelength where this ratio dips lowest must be 471.50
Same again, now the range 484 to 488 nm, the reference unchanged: 487.10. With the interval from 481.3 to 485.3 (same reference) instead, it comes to 483.50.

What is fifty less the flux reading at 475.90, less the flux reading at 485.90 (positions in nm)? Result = 48.9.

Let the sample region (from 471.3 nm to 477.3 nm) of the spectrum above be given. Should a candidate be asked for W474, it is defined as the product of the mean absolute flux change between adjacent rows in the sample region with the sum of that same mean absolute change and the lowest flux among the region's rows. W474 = 0.016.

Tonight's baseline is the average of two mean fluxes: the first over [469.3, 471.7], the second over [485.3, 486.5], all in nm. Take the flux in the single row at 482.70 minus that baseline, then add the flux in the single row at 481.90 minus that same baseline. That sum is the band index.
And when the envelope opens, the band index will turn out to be 0.11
